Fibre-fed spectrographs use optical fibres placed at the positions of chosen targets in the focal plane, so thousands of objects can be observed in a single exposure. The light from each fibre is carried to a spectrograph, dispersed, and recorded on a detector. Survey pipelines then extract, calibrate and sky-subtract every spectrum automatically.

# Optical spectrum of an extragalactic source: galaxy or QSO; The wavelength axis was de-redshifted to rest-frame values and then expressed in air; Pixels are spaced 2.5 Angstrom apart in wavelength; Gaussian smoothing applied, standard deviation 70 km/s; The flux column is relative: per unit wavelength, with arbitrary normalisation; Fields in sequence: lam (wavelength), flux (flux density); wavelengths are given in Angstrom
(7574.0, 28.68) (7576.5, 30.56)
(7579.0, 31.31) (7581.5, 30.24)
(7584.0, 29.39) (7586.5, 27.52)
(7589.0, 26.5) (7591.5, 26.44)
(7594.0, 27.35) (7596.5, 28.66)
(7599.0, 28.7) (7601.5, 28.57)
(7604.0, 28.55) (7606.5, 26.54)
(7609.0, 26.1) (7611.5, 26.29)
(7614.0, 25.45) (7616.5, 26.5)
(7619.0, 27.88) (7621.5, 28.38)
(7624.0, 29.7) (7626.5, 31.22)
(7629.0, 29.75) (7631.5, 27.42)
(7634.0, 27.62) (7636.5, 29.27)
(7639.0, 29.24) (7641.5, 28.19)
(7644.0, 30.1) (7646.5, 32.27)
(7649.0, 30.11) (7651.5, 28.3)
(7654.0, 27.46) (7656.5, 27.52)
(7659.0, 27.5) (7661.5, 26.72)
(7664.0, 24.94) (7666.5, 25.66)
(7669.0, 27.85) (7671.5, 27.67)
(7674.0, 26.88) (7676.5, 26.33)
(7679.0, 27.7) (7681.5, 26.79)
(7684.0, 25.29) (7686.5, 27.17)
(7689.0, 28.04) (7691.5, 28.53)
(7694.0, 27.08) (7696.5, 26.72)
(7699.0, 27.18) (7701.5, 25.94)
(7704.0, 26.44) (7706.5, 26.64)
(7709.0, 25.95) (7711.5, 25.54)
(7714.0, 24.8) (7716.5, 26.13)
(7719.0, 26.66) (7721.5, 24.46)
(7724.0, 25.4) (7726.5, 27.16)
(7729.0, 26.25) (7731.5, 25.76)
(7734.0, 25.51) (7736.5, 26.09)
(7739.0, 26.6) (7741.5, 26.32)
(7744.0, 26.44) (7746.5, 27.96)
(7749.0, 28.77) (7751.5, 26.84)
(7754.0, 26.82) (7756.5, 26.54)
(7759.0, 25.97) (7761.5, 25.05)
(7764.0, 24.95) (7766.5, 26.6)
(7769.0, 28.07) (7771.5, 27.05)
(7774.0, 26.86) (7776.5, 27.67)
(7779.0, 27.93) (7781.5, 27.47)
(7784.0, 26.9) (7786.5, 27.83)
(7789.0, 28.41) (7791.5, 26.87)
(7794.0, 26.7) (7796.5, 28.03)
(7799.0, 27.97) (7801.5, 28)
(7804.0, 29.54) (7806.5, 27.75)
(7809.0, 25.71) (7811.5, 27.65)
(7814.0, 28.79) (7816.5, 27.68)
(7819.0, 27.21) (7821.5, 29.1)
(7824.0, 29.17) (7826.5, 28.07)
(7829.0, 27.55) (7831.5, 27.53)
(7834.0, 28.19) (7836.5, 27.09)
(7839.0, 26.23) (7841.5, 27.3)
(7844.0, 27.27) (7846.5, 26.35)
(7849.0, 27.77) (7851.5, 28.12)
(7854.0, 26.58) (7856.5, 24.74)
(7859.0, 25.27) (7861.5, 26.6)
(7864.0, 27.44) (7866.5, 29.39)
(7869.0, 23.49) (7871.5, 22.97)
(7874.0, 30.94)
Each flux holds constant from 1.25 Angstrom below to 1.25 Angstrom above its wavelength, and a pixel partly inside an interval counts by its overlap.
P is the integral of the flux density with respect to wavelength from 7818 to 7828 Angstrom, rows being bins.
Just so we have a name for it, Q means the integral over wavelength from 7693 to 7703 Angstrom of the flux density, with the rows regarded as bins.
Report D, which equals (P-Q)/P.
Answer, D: 0.06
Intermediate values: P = 284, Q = 267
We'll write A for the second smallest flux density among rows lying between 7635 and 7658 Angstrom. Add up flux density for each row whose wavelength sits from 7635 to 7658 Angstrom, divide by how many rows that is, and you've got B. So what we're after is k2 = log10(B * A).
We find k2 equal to 2.904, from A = 27.52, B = 29.2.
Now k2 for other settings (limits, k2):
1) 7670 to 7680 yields 2.863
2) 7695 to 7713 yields 2.835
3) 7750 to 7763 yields 2.834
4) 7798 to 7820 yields 2.879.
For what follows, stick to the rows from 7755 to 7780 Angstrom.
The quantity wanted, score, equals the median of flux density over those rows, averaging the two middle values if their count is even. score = 26.7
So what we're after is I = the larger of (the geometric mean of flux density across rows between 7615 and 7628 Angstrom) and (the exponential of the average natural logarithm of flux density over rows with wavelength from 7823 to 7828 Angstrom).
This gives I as 28.7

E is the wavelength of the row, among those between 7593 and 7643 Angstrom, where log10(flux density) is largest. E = 7626.5 Angstrom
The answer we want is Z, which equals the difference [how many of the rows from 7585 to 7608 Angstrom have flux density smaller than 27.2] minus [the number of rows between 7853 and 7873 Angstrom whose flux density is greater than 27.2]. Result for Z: 1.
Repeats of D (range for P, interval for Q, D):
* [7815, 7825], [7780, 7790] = 0.02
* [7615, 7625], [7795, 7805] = -0.01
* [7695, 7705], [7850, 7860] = 0.01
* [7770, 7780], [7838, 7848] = 0.02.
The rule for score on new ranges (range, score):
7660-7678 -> 26.7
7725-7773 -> 26.5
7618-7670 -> 28.2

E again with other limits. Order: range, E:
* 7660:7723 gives 7691.5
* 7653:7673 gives 7669.0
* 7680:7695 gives 7691.5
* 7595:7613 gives 7599.0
